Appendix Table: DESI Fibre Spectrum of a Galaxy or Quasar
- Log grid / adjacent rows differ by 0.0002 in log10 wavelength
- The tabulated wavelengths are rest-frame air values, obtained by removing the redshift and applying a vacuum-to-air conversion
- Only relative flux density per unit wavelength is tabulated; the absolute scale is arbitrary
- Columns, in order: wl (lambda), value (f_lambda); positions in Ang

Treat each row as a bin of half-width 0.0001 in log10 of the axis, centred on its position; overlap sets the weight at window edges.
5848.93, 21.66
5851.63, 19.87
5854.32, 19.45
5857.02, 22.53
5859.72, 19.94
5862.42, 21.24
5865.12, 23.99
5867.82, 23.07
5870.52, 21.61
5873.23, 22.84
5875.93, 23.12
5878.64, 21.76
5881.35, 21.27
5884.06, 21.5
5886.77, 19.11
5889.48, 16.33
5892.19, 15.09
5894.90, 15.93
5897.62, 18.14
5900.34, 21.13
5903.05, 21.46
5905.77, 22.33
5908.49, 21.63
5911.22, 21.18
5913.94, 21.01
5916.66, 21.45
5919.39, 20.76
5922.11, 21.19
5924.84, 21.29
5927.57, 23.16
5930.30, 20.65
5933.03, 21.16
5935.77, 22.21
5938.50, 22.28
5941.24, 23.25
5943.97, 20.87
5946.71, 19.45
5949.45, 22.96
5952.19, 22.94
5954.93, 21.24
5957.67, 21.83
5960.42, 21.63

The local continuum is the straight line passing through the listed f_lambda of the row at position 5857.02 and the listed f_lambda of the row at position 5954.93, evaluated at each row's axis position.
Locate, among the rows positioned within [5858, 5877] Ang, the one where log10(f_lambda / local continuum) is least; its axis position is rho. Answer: 5859.72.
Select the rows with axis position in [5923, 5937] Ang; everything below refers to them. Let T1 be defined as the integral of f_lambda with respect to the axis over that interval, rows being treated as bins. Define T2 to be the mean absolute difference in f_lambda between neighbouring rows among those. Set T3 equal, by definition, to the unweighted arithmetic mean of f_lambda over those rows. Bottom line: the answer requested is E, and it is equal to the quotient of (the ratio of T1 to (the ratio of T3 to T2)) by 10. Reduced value 2.1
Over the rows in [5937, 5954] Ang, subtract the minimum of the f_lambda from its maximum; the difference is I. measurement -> 4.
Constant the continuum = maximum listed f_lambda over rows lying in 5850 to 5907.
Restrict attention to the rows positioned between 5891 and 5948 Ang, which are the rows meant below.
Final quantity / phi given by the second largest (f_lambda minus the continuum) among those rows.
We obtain -0.83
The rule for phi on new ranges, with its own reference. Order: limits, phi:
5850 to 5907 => -0.87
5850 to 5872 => -0.92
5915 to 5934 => -2.54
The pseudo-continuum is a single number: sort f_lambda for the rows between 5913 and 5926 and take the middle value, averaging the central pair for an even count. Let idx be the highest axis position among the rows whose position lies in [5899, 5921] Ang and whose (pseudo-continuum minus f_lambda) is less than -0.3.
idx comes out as 5908.49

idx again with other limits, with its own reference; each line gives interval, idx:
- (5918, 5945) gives 5941.24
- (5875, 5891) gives 5884.06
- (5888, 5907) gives 5905.77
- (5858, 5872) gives 5870.52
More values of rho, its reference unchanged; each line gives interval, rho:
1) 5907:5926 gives 5919.39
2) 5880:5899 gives 5892.19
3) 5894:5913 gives 5894.90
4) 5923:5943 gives 5930.30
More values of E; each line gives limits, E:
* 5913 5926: 0.5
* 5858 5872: 2.3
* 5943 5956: 2.2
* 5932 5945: 1.5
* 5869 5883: 1.2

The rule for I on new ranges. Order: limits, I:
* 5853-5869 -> 5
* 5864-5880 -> 2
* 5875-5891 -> 7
